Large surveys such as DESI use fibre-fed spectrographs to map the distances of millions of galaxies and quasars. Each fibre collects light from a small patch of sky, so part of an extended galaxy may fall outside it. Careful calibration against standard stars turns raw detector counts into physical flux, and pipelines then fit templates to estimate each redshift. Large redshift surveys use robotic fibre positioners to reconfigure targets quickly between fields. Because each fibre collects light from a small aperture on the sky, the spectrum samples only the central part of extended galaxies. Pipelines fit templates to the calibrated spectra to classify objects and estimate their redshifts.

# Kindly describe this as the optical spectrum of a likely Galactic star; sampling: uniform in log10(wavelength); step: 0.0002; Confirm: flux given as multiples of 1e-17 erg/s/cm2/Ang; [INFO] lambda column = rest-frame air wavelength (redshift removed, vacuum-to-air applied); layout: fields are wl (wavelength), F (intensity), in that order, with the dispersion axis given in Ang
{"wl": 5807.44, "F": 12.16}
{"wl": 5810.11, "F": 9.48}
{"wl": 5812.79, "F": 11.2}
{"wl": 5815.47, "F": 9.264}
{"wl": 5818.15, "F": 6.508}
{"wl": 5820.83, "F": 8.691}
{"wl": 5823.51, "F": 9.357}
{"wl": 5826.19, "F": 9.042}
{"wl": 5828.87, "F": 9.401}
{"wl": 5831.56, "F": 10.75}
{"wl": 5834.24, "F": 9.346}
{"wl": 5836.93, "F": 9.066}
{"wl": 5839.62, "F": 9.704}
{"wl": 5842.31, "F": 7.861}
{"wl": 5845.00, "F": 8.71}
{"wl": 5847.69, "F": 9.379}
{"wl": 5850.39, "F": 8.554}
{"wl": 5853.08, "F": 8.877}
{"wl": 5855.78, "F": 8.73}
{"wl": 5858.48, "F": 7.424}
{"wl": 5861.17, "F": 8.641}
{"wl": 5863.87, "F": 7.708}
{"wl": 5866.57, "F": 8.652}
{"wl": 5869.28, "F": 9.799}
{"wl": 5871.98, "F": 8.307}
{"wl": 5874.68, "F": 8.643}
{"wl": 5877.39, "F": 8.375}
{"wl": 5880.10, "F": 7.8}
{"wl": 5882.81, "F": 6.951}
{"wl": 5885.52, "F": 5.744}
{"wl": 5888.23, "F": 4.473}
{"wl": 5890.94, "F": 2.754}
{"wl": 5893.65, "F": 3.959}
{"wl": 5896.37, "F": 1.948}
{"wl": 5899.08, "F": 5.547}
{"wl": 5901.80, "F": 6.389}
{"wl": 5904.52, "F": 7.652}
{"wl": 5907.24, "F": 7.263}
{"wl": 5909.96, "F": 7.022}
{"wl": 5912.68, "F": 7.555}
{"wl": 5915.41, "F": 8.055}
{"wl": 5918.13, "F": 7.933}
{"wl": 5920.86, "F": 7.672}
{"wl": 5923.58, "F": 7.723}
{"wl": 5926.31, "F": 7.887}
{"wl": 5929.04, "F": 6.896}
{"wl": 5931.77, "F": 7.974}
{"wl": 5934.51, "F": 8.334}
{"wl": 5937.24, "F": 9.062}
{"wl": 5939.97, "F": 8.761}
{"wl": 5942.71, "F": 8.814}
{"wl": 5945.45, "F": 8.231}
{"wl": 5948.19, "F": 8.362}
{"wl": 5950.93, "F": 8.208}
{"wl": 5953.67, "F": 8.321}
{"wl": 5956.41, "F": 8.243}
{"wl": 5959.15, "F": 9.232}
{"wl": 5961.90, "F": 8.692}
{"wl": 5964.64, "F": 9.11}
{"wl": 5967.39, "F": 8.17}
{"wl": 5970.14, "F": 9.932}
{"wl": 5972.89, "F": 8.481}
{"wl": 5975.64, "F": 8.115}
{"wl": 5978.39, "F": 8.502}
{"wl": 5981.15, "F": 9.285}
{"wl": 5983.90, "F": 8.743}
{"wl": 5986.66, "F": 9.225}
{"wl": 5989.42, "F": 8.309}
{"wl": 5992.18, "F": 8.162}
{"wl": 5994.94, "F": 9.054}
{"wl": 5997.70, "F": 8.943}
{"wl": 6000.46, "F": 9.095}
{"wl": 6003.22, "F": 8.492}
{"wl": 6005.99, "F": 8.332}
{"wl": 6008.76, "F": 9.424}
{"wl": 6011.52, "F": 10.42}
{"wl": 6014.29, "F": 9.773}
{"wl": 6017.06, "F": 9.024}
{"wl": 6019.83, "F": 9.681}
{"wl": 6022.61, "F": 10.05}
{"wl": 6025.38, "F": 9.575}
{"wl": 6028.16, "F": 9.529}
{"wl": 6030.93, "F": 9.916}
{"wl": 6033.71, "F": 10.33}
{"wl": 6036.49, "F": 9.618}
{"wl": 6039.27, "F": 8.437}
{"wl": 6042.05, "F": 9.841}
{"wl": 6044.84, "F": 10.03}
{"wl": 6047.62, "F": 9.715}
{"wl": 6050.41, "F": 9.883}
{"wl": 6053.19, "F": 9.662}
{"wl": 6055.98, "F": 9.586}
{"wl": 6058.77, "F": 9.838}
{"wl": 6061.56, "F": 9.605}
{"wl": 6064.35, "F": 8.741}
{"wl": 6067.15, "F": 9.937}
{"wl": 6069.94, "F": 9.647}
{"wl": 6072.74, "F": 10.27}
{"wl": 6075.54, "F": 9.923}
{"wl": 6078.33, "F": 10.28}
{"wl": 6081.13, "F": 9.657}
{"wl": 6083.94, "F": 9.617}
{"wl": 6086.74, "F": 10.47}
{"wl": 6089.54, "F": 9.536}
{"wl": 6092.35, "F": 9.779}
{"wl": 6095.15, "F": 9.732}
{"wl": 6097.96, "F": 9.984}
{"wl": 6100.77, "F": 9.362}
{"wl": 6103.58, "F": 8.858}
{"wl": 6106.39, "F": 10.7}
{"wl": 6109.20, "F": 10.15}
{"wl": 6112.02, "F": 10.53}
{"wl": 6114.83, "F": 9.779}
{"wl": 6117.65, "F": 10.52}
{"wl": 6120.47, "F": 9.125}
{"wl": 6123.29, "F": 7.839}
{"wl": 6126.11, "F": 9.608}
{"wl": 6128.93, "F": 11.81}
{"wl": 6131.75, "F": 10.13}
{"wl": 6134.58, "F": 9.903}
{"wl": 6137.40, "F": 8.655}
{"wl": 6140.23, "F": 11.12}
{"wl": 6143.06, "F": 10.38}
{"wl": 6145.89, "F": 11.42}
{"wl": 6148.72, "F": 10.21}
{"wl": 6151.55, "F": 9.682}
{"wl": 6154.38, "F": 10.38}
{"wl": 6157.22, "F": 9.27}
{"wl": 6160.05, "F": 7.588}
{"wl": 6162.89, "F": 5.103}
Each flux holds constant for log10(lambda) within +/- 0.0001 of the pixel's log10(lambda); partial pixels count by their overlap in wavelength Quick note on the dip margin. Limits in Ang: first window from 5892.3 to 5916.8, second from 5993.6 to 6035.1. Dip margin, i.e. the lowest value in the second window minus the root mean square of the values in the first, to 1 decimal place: 1.9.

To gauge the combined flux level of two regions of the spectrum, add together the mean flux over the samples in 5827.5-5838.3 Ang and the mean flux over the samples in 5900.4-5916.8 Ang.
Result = 17.0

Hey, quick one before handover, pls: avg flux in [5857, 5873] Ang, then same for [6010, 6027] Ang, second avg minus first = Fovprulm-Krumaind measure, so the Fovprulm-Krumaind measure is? 1.3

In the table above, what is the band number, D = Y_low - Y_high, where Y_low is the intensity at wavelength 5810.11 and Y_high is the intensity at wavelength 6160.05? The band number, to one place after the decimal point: 1.9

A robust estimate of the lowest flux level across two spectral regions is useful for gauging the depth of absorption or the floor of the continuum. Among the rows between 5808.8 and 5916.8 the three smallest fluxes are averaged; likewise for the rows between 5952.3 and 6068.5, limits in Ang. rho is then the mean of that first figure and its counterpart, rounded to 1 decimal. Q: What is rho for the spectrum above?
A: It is 5.5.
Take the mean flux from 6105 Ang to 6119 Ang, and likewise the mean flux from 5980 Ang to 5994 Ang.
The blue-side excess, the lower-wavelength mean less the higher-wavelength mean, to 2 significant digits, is -1.6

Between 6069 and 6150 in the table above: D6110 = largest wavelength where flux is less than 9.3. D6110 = 6137.40 Ang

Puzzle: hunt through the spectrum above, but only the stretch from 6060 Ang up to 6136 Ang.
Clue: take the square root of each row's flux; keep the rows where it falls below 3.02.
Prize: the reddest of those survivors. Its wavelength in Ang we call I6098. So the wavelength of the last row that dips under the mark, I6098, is 6123.29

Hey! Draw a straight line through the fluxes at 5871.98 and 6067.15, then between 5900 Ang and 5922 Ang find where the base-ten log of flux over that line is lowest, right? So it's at 5901.80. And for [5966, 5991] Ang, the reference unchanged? 5975.64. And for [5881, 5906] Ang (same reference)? 5896.37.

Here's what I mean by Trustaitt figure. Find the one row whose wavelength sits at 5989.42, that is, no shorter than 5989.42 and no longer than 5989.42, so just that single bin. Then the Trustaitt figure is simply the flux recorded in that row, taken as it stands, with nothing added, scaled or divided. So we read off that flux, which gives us 8.309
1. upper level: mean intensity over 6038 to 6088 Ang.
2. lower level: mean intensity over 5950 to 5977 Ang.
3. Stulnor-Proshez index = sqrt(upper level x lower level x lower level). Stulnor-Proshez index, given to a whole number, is 27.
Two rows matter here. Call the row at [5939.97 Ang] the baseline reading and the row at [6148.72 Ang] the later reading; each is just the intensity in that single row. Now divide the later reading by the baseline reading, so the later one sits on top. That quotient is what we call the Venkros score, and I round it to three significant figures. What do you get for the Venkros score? 1.17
